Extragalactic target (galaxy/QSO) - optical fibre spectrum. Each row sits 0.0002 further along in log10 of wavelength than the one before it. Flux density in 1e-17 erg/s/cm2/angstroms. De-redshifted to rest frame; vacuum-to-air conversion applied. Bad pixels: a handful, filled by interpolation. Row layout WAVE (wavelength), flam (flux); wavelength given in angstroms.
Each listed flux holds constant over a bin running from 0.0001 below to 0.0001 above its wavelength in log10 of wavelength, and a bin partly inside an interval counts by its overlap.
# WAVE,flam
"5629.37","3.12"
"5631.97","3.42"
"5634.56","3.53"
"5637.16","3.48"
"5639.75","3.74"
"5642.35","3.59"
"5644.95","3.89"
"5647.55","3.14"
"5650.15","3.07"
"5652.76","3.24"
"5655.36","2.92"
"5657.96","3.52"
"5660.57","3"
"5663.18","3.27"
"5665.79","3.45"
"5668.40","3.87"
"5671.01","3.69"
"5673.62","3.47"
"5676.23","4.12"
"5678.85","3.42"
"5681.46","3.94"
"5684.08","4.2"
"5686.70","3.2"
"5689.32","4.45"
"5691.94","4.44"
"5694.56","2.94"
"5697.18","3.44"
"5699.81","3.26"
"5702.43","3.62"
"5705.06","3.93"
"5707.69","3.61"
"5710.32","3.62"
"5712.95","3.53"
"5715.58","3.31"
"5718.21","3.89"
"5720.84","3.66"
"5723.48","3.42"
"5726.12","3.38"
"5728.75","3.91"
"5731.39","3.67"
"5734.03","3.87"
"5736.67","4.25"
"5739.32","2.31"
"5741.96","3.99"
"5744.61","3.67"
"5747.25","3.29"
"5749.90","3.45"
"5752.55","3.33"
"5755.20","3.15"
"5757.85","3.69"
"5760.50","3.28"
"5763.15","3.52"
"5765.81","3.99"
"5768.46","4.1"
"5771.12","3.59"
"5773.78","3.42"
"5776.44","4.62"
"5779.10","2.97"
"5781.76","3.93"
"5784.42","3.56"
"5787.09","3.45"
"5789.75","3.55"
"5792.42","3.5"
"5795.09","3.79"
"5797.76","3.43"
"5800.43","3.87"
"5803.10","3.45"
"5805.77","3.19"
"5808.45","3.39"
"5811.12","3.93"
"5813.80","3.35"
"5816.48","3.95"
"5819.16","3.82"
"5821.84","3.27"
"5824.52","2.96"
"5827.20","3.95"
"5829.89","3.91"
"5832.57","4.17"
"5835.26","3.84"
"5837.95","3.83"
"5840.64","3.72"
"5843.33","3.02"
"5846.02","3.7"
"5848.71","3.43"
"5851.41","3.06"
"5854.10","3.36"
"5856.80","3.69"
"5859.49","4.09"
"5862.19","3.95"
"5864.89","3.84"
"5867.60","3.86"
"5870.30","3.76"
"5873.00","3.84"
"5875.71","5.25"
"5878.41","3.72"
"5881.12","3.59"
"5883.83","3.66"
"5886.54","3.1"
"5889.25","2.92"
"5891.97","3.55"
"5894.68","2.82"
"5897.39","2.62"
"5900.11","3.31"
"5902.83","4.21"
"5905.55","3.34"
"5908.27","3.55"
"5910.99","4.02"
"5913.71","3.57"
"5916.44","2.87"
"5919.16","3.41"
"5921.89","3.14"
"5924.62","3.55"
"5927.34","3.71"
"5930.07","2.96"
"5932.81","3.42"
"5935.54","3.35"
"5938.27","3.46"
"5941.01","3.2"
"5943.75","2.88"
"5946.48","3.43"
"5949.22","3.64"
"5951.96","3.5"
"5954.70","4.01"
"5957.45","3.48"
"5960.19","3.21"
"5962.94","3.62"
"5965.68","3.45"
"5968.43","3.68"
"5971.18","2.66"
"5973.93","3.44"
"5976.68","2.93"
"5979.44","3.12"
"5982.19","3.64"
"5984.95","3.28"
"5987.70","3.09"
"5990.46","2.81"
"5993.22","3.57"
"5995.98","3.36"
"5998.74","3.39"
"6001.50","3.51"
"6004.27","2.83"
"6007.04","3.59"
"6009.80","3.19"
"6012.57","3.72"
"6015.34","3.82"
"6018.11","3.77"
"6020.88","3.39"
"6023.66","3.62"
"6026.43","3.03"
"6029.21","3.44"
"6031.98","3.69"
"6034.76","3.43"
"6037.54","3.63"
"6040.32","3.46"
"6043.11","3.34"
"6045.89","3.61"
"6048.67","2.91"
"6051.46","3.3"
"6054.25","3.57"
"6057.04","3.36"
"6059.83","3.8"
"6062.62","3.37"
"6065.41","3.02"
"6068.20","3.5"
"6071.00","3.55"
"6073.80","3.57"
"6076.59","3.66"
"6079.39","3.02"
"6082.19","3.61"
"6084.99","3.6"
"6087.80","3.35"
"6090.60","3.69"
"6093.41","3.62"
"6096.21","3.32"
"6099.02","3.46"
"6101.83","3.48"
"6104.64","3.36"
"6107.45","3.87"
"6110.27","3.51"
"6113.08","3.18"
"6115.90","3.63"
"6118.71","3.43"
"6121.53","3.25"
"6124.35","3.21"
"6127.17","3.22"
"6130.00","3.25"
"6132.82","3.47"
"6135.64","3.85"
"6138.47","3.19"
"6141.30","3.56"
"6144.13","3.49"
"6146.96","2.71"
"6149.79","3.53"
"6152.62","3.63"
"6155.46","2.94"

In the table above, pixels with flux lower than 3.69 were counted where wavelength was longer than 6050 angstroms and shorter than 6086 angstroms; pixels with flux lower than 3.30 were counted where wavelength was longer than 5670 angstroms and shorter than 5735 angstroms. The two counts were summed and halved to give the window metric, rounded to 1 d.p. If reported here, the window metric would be 7.5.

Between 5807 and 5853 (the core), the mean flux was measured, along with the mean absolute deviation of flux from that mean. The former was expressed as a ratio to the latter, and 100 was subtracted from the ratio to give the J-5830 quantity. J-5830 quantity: -88.9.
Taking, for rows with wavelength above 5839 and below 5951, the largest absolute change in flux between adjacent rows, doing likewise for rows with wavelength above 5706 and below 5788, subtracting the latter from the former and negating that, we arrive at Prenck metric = 0.41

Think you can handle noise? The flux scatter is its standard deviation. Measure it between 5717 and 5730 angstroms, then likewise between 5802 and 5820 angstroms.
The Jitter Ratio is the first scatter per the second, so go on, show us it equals 0.8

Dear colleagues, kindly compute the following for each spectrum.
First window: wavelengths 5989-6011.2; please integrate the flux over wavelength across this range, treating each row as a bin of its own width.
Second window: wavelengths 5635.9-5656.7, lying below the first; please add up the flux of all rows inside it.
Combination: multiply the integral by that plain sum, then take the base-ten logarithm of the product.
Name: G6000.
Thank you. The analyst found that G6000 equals 3.29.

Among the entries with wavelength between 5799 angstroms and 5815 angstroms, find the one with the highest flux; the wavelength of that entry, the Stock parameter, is 5811.12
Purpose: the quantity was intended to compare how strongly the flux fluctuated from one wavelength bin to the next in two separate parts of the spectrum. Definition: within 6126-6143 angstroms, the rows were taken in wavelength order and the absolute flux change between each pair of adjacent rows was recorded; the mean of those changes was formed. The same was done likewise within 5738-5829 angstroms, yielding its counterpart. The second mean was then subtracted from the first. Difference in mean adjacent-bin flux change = -0.13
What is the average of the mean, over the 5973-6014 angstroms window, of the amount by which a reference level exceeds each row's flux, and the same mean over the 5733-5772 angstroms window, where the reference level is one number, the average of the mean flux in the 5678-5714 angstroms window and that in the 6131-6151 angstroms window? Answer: 0.11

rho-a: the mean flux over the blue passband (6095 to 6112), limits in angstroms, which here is 3.50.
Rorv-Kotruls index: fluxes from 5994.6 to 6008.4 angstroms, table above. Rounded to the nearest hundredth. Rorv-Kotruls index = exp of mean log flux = 3.32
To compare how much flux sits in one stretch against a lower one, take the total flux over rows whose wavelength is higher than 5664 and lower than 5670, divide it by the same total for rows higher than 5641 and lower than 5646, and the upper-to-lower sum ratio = 0.98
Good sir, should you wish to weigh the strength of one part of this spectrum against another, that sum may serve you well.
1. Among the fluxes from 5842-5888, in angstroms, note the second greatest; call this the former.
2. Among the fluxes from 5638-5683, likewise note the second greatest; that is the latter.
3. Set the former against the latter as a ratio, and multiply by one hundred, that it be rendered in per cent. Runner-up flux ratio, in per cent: 104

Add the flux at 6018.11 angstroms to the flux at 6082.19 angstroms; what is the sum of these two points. 7.38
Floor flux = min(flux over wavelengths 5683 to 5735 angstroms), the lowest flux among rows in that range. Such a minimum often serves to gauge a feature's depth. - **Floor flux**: 2.94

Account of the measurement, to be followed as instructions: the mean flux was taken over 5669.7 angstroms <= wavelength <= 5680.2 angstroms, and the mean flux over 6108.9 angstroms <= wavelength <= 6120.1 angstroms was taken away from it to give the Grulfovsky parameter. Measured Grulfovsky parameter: 0.2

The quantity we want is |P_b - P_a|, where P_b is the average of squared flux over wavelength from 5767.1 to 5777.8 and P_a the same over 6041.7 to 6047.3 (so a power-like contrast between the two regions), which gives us 3.6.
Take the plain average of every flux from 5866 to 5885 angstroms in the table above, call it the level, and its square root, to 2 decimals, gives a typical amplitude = 1.99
